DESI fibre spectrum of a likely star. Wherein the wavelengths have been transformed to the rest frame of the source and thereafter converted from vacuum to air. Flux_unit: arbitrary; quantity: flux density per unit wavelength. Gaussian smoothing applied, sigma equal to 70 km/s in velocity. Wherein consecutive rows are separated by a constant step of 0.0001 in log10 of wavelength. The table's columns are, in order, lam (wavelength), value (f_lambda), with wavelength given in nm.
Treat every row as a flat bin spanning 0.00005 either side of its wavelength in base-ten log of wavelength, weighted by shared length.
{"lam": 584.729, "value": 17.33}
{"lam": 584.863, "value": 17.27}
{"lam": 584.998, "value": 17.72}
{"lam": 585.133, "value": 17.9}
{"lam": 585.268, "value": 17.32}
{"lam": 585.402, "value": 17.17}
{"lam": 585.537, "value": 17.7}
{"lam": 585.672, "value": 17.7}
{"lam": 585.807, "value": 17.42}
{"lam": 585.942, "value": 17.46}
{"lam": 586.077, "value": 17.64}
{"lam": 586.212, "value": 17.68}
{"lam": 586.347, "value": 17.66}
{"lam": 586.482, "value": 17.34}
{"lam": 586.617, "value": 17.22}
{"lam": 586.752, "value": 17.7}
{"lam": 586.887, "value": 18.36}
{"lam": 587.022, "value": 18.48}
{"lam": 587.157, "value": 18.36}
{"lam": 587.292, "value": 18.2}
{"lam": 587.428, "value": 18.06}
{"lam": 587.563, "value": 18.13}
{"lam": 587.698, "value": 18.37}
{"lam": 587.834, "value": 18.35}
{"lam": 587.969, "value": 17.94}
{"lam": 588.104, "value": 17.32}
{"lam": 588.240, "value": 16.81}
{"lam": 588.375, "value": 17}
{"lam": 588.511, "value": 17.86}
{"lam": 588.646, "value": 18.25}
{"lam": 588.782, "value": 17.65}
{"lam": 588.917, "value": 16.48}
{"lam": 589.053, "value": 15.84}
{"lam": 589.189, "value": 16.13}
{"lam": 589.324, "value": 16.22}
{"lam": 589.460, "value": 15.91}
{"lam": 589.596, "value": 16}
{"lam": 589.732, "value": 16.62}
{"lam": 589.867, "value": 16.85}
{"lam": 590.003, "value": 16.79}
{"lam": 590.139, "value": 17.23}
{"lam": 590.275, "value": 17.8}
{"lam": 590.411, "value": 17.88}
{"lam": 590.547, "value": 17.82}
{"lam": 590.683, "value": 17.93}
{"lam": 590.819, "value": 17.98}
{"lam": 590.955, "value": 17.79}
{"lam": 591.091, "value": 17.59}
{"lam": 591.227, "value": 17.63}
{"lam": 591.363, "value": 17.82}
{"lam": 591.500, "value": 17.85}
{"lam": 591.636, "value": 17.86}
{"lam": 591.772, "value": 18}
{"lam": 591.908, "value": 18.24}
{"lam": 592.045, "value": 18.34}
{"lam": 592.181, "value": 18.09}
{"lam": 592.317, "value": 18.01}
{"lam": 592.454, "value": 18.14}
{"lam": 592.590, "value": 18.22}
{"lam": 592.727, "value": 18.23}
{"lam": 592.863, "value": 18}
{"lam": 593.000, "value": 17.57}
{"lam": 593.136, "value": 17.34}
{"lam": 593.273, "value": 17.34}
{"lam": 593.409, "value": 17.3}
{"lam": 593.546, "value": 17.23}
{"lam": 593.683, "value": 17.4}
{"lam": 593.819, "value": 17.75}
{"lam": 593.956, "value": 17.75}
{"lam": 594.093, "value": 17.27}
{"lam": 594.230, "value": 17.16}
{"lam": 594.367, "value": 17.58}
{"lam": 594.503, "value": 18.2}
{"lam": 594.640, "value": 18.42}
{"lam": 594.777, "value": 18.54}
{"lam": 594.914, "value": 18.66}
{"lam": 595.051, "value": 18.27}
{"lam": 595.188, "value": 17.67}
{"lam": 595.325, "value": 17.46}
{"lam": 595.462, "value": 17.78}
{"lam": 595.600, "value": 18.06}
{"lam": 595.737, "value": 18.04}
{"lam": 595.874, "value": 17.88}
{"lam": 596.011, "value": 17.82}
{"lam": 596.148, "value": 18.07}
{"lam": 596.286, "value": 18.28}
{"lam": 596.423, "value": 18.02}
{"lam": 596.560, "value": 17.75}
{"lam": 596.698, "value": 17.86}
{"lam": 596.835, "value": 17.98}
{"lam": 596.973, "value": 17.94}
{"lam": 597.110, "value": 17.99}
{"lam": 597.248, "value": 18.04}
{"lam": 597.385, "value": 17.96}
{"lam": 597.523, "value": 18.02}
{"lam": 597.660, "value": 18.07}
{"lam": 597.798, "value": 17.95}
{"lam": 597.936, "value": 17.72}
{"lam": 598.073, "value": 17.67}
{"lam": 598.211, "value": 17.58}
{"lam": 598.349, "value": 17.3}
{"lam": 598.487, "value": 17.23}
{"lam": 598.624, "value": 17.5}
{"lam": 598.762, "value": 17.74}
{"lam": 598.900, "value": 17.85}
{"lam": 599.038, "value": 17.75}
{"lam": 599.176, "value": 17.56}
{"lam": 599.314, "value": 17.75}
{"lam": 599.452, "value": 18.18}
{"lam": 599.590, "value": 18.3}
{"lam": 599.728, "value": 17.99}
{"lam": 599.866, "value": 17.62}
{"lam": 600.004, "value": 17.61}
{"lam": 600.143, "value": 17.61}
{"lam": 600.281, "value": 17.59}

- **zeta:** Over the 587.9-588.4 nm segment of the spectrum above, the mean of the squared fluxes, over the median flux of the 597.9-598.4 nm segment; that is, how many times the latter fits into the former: 16.9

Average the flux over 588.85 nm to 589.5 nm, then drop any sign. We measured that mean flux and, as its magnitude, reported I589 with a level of 16.1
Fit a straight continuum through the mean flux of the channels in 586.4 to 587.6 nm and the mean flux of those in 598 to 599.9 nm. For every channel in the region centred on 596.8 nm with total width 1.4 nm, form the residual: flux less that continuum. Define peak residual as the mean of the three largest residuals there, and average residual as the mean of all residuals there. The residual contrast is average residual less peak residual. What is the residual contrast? -0.14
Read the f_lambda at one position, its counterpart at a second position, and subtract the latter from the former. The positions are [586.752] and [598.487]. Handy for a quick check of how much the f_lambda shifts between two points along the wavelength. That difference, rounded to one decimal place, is 0.5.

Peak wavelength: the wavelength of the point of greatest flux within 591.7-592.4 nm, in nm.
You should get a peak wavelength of 592.045 nm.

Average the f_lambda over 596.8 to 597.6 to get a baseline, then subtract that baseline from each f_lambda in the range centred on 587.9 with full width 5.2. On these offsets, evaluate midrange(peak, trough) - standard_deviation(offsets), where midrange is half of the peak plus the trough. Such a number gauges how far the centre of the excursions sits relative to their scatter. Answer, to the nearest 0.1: -1.6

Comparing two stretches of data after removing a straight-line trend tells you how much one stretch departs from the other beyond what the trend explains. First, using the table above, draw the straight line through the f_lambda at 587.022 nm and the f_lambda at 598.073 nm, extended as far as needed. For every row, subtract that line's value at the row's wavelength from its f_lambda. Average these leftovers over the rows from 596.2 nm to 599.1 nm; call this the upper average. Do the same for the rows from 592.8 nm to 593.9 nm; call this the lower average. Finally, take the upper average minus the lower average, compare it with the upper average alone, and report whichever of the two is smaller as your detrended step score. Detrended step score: 0.12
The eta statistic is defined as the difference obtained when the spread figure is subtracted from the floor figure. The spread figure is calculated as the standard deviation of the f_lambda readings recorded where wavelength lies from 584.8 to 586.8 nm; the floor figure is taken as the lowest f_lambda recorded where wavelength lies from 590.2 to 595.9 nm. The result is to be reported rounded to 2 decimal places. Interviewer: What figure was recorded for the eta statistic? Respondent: 16.94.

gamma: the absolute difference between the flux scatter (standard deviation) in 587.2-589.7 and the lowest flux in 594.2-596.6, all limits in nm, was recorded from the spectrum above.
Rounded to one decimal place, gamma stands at 16.2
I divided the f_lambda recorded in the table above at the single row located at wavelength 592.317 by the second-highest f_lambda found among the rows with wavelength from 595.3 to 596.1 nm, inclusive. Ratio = 1.00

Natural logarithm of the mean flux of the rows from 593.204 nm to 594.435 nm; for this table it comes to 2.86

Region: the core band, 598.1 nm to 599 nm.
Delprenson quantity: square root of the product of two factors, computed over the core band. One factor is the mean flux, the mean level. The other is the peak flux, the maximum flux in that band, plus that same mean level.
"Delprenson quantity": 24.9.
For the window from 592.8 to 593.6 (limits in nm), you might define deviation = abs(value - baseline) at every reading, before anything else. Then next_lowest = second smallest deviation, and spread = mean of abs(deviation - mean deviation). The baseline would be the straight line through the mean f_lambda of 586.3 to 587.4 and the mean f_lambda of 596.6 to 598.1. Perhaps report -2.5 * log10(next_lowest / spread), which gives -0.7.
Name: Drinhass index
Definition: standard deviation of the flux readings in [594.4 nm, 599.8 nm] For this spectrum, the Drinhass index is 0.31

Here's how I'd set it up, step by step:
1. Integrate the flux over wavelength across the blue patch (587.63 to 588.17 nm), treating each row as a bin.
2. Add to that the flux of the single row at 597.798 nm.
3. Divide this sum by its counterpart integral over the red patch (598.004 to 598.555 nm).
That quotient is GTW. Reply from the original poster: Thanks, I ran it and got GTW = 2.88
